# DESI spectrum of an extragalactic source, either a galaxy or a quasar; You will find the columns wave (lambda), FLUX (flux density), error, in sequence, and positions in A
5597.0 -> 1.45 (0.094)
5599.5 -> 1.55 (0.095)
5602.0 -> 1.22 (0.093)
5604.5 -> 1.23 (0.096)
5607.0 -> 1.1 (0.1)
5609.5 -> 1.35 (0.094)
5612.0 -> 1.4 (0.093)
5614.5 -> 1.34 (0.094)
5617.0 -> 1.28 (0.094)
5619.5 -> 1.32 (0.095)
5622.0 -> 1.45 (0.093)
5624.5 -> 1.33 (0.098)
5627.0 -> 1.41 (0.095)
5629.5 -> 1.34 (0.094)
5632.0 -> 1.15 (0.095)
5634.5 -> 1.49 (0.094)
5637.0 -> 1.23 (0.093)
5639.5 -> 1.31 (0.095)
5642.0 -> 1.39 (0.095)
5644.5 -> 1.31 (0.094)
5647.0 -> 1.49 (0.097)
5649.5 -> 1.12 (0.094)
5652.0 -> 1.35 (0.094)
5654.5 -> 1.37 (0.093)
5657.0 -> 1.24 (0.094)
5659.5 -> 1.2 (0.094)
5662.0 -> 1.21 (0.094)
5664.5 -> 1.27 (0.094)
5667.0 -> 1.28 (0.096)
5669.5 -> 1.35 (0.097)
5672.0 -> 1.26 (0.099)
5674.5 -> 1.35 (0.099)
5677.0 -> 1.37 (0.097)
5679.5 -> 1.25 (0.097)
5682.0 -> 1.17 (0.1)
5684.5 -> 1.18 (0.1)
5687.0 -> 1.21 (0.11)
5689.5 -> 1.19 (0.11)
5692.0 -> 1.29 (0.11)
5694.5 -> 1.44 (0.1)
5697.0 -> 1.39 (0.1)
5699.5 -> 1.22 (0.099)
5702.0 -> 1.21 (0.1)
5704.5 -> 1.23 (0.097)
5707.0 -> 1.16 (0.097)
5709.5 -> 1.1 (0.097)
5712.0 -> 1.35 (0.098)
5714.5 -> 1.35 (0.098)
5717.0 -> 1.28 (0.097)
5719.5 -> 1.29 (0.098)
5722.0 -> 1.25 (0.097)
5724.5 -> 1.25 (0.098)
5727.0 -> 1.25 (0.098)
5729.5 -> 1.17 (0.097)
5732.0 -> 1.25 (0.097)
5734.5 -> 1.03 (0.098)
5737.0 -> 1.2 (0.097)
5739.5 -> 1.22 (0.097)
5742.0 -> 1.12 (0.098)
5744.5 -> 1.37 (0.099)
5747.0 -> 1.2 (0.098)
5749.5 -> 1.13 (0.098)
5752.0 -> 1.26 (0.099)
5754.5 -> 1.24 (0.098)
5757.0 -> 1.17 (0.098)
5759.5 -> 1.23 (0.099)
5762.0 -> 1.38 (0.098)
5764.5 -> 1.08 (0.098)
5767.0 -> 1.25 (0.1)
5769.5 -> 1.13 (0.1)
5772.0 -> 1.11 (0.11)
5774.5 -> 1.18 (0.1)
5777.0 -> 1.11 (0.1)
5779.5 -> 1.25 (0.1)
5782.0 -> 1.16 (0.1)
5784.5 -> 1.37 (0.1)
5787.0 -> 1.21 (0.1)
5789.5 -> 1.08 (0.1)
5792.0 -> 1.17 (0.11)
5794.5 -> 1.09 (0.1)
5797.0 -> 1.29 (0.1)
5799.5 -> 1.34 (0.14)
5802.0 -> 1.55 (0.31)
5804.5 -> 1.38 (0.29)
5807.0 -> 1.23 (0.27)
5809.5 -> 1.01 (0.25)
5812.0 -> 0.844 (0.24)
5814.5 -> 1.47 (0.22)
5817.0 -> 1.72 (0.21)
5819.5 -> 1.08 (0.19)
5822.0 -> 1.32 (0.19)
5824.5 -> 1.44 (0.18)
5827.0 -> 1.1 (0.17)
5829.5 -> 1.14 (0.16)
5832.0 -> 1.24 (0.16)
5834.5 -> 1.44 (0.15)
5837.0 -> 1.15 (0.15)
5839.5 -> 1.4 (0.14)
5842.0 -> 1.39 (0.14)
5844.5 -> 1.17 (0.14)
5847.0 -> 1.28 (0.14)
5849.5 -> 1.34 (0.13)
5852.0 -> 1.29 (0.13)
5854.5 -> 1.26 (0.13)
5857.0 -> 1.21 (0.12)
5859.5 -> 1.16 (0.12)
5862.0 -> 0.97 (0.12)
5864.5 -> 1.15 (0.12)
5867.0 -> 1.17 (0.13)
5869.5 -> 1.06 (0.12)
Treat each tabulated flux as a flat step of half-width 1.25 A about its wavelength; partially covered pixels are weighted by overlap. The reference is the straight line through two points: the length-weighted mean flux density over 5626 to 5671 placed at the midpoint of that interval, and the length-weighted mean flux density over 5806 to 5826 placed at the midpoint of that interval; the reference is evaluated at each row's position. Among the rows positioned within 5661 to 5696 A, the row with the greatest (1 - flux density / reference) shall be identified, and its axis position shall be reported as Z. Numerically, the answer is 5682.0 A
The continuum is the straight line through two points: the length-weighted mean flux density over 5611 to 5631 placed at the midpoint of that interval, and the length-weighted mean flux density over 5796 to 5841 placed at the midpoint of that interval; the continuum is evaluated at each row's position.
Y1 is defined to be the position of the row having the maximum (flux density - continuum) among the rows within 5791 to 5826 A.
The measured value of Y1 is 5817.0 A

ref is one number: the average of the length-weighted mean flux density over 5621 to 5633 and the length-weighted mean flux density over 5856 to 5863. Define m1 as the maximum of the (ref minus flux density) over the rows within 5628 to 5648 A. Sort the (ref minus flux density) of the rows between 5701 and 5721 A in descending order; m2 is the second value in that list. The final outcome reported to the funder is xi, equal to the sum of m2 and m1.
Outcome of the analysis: 0.14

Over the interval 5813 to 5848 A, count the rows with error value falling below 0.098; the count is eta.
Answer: 0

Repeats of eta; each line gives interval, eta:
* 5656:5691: 8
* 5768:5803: 0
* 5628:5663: 14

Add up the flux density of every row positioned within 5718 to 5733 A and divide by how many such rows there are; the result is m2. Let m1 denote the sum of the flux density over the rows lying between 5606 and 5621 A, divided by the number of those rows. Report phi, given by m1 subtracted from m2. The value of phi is -0.055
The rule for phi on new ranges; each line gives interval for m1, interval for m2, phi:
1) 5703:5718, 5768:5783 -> -0.088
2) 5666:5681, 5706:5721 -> -0.055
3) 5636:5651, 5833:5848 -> -0.003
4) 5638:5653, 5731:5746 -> -0.130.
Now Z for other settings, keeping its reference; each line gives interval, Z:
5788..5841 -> 5812.0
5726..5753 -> 5734.5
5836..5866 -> 5862.0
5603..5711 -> 5607.0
